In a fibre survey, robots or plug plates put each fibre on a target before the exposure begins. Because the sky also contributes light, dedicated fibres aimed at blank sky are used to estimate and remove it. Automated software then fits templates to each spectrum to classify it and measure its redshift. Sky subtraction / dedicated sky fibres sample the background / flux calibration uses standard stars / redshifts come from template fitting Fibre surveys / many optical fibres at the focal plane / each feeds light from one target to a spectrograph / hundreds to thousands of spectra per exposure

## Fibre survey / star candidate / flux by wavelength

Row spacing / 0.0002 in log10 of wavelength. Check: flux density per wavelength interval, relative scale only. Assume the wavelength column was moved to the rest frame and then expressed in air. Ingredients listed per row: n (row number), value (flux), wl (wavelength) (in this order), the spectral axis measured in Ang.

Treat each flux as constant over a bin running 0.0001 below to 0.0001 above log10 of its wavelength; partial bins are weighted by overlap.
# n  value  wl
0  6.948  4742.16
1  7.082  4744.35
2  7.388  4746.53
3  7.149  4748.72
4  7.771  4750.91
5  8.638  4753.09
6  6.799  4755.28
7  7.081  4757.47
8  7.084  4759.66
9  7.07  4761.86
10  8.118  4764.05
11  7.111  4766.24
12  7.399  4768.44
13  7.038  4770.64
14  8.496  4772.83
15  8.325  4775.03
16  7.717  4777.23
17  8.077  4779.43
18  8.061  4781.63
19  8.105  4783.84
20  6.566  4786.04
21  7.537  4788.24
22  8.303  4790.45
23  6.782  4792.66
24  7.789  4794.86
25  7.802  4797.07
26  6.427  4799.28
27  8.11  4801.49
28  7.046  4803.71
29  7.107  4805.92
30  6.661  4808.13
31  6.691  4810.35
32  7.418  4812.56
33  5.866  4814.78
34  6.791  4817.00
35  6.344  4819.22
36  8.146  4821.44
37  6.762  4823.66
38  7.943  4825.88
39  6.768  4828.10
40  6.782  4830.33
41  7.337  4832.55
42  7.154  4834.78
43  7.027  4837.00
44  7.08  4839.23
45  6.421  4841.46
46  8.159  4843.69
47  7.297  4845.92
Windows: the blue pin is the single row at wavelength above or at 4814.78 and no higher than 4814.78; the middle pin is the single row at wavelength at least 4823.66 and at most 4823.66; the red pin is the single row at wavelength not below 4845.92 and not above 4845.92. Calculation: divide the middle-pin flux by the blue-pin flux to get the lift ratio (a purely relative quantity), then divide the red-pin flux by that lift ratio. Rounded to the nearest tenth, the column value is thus 6.3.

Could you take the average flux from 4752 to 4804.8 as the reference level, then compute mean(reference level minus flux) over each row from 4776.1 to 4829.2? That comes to 0.28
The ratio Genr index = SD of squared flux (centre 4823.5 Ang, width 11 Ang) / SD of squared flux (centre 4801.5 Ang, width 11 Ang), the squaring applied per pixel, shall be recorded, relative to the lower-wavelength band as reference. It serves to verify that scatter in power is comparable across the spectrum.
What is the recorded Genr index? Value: 1.2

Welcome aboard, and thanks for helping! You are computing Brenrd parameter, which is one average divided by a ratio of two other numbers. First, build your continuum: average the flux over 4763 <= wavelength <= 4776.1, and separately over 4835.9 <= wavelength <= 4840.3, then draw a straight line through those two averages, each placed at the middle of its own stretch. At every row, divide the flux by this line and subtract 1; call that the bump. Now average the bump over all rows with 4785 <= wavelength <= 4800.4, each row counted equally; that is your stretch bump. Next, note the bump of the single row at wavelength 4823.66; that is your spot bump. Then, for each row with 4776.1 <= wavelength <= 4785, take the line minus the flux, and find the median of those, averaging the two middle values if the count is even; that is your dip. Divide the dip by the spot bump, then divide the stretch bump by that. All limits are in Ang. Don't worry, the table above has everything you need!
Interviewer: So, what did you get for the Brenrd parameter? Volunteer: -0.004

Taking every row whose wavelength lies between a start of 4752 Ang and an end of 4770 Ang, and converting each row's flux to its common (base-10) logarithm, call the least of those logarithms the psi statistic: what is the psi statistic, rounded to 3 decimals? 0.832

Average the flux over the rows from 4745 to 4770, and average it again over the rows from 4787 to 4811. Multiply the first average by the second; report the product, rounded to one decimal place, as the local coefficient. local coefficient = 54.1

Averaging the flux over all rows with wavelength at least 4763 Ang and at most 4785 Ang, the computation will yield 7.8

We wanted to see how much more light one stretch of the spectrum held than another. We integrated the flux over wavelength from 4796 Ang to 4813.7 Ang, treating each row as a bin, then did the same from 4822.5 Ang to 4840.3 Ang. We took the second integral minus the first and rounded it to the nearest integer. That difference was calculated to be 0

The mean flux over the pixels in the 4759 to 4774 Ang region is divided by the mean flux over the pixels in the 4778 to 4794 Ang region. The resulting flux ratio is 0.98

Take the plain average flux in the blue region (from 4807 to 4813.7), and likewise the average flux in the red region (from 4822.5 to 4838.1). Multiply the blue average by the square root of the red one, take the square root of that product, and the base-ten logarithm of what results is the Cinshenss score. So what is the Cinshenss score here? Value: 0.633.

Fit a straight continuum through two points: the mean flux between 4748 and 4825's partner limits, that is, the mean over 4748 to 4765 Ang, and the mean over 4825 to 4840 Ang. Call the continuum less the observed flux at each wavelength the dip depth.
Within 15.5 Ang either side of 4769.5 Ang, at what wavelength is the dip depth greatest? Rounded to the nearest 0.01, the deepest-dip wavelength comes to 4755.28 Ang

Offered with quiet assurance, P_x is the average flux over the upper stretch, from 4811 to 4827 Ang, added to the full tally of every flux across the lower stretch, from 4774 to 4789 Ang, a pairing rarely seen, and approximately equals 61.4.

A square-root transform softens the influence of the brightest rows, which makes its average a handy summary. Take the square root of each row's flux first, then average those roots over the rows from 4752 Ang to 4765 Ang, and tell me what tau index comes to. 2.73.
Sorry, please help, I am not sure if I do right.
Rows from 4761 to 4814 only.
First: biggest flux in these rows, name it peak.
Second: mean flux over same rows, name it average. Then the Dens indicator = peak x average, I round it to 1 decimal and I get 63.6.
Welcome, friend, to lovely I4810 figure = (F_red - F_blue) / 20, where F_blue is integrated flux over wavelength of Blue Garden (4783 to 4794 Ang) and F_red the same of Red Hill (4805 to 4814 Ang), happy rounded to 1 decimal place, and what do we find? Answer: -1.0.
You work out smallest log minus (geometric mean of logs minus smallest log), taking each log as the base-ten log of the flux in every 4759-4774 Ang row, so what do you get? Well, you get 0.82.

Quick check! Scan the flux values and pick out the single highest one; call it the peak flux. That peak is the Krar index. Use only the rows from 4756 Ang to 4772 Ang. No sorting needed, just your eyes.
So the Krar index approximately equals 8.118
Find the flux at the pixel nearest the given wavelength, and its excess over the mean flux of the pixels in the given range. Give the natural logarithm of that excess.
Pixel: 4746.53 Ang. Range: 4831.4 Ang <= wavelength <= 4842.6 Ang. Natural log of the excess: -1.0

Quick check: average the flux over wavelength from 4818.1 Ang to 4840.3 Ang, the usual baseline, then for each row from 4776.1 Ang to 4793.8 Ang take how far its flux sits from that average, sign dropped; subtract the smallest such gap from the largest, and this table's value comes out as 0.8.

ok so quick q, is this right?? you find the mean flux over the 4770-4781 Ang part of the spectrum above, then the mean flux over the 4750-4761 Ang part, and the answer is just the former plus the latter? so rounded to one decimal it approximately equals 15.4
